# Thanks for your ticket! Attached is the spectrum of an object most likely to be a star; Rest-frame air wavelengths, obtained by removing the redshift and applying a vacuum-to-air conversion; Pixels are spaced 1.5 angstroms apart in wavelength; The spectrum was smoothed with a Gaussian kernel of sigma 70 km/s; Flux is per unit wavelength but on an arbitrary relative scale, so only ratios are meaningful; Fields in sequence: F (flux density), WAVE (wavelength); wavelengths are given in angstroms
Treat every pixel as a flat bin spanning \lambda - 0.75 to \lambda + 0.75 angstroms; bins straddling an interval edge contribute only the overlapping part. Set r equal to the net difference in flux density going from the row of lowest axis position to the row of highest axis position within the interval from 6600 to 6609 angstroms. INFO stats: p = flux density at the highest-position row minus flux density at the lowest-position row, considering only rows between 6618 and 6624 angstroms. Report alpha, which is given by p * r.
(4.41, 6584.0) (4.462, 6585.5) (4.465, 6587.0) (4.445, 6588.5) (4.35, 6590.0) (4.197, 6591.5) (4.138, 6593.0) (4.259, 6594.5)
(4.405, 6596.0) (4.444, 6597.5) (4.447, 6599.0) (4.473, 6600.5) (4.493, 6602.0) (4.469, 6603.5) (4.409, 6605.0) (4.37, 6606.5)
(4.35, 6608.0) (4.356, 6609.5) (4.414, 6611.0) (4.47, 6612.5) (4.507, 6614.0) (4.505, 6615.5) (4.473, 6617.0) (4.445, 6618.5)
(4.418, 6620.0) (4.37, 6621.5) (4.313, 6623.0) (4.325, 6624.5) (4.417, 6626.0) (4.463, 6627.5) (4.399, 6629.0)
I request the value 0.0162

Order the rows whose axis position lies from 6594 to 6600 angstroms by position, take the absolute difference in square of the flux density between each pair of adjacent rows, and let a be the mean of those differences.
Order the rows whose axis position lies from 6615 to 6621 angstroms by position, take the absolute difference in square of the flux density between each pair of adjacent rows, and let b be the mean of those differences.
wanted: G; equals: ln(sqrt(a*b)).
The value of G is -0.98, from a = 0.55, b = 0.26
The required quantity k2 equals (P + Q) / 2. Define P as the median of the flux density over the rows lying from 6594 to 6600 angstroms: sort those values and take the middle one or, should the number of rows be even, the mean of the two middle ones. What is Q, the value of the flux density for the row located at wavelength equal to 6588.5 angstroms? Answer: 4.435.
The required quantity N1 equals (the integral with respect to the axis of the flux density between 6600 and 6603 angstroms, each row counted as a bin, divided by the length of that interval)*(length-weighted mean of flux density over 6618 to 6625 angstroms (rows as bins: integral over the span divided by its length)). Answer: 19.6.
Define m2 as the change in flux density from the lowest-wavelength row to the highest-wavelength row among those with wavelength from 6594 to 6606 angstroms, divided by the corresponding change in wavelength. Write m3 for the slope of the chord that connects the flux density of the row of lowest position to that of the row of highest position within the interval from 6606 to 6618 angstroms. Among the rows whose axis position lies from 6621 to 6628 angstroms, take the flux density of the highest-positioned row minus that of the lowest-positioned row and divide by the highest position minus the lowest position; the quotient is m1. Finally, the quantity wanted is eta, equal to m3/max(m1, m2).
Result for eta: 0.6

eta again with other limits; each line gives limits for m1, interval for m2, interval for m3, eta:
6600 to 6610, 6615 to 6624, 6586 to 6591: 2.9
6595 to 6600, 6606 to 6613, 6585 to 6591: -1.5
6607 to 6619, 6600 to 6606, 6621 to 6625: -1.7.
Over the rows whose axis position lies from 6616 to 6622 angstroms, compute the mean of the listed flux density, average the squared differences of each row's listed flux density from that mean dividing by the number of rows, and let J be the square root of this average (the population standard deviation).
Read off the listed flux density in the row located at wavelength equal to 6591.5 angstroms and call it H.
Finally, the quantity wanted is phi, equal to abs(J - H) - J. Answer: 4.12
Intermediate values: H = 4.197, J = 0.04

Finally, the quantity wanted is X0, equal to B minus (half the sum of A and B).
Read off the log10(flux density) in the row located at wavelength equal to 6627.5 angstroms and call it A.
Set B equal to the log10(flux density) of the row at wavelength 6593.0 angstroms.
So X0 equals -0.0164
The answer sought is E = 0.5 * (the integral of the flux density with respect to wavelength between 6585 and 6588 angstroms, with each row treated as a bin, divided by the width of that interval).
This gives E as 2.23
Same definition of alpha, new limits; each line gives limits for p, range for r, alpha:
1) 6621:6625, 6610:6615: -0.0042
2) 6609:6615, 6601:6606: -0.0127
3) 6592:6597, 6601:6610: -0.0366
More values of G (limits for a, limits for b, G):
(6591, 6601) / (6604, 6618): -0.93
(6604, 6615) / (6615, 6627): -1.07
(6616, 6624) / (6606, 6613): -1.11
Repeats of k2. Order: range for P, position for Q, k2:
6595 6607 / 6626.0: 4.431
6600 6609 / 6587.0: 4.452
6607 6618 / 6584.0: 4.440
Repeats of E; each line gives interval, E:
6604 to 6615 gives 2.21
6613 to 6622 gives 2.23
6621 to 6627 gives 2.18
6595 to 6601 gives 2.22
